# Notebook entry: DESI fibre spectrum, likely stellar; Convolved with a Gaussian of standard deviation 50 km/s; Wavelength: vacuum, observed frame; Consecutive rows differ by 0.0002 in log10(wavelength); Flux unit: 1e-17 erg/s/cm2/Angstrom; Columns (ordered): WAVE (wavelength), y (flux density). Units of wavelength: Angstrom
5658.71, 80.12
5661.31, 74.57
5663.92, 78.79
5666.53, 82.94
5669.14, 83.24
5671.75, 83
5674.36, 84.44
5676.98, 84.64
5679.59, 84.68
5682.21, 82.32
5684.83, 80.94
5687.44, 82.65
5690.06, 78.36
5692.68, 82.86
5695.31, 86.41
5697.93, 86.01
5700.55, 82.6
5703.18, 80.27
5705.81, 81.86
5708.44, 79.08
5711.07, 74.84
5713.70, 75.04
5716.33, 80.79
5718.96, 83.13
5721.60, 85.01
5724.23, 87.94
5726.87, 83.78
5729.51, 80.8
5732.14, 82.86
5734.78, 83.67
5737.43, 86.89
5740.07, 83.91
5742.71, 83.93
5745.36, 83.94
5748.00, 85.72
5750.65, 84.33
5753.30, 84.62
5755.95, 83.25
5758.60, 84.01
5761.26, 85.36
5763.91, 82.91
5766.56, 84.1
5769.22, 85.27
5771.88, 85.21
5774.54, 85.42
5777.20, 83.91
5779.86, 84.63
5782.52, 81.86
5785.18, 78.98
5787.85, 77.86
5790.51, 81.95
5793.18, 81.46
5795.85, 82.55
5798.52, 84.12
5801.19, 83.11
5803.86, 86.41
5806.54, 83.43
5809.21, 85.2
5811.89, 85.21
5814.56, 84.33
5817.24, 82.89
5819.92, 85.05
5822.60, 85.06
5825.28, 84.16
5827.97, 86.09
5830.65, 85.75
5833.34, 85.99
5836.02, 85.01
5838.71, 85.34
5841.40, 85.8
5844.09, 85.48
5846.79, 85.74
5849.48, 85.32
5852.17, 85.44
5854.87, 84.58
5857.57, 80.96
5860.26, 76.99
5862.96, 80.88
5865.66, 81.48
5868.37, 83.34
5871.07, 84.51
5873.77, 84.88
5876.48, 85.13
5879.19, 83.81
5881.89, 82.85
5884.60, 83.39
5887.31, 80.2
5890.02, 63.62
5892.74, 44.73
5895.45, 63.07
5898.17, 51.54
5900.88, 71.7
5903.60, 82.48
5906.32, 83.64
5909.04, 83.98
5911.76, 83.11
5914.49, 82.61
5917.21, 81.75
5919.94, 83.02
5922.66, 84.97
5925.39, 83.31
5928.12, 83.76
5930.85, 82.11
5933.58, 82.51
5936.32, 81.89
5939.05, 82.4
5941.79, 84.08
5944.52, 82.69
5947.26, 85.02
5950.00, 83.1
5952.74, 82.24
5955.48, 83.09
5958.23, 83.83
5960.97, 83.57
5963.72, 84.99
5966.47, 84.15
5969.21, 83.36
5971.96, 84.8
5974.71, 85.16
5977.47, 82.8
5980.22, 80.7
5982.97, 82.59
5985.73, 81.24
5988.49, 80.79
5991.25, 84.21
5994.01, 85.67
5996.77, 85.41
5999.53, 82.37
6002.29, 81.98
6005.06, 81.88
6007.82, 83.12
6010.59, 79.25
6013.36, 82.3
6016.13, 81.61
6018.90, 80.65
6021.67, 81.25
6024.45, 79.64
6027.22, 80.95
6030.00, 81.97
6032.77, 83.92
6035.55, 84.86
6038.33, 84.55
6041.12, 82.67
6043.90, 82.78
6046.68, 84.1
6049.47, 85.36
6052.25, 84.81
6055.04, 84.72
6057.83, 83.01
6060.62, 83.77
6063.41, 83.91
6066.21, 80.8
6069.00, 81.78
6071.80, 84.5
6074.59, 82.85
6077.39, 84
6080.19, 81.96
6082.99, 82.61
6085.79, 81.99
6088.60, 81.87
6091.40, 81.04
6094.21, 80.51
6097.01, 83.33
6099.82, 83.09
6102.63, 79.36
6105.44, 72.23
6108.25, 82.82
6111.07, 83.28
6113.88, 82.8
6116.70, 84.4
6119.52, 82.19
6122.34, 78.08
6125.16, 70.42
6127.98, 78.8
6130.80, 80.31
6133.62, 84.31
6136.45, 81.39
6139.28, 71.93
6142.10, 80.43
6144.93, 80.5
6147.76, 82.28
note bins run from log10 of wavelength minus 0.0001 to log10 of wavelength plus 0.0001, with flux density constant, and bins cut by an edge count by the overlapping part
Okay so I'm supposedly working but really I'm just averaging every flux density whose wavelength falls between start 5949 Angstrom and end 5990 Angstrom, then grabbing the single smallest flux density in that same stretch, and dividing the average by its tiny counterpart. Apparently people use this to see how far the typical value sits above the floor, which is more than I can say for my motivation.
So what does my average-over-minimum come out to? 1.03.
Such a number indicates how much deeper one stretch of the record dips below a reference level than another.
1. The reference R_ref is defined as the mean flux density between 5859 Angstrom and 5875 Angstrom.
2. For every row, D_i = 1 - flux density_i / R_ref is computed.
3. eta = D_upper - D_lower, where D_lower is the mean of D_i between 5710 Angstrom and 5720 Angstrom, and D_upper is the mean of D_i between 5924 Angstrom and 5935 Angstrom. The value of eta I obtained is -0.055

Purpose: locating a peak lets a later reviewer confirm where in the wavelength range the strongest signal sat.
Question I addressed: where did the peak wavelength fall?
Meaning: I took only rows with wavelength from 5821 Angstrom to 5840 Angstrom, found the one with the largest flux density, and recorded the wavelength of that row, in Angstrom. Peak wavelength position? 5827.97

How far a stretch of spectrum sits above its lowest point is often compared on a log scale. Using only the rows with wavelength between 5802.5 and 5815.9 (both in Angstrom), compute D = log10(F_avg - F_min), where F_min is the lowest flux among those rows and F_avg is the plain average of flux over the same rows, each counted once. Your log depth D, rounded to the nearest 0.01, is 0.17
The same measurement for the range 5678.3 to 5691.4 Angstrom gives 0.54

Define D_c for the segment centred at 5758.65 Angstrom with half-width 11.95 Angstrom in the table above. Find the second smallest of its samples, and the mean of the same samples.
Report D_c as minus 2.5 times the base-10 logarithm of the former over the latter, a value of 0.015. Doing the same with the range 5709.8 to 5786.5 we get 0.114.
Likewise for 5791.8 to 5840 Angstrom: 0.025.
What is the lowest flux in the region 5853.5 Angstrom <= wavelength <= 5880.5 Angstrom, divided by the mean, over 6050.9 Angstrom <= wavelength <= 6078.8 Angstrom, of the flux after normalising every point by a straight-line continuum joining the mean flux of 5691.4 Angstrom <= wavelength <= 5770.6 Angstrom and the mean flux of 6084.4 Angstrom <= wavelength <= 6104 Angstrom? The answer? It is 75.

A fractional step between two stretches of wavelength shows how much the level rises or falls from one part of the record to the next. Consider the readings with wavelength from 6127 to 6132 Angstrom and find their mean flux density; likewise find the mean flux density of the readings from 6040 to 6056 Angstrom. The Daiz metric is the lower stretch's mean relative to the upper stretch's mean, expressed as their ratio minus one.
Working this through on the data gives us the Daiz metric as 0.06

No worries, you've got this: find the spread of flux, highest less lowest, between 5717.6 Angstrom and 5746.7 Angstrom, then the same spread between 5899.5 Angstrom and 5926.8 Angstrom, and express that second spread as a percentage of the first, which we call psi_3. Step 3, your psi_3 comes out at 186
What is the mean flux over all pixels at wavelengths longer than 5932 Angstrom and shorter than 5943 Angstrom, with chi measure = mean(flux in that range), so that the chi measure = 82.7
